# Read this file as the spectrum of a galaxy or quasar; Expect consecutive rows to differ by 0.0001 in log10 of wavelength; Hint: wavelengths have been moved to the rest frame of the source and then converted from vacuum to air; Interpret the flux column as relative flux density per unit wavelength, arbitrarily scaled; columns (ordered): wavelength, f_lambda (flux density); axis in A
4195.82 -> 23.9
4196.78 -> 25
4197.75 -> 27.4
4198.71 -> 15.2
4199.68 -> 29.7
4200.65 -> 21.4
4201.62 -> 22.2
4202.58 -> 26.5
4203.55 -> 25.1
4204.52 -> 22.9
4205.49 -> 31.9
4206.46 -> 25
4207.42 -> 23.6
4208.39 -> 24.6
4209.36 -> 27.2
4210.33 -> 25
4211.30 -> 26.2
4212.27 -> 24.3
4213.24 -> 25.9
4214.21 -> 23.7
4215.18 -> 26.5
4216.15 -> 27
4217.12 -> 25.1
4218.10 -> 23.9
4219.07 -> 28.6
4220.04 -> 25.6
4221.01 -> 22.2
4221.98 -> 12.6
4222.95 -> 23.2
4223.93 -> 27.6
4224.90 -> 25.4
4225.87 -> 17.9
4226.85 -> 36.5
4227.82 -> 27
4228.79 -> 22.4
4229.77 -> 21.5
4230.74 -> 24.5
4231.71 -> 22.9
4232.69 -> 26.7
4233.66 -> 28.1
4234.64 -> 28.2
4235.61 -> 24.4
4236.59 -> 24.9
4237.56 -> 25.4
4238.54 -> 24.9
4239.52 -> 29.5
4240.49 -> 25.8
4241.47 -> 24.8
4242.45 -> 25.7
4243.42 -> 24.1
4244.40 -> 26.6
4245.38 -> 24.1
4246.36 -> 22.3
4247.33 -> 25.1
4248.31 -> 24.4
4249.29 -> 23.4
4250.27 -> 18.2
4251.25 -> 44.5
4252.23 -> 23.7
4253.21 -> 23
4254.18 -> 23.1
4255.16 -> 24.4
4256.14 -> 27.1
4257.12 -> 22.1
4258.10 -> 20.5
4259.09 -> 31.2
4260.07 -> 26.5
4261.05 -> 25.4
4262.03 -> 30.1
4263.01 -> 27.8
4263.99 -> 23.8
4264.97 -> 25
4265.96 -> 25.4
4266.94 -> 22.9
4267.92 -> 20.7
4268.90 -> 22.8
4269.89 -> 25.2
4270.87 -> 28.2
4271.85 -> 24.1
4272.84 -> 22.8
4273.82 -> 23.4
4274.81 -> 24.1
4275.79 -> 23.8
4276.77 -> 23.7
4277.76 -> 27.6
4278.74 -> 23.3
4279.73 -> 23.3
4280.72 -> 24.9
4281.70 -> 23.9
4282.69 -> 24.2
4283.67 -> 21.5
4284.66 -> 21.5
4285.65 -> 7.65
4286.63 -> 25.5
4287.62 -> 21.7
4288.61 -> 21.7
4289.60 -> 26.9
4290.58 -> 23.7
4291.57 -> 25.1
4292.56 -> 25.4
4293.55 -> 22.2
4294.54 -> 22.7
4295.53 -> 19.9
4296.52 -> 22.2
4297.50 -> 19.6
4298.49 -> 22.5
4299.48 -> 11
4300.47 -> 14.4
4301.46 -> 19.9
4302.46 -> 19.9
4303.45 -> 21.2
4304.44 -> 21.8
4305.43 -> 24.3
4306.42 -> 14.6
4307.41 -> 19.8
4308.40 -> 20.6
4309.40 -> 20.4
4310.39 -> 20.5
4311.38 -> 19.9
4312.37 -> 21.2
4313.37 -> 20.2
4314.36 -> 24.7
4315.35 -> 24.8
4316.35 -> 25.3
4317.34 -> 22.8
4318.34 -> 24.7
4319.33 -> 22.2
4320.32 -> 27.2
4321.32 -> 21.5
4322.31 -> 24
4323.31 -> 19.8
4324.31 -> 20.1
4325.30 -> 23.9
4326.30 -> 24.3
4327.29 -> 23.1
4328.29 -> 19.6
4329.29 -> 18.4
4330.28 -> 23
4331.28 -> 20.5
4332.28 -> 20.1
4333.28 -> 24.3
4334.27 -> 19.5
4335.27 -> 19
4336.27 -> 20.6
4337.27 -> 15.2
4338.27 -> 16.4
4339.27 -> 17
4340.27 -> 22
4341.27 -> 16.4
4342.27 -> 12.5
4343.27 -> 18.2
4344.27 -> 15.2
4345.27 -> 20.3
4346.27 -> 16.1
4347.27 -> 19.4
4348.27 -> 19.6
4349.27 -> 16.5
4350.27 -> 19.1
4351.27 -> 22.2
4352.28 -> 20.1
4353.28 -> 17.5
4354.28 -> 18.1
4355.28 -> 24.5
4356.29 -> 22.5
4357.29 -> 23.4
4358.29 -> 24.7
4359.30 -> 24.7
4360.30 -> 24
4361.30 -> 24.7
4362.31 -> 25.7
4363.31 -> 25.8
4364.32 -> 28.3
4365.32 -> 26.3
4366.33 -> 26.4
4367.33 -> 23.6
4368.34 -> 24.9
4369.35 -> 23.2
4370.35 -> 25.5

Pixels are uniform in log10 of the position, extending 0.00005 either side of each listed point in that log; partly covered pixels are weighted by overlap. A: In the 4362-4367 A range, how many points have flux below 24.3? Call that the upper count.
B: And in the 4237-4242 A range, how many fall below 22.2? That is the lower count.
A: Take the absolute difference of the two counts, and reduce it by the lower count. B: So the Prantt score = 0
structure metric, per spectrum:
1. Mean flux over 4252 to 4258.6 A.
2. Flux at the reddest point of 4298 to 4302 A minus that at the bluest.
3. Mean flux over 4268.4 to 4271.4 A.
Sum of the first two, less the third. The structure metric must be -4.6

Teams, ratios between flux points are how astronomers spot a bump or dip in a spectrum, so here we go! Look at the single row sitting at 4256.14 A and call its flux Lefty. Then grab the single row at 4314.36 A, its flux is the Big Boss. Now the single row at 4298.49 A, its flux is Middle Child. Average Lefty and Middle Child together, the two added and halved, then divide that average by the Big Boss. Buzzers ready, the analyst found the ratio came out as 1.00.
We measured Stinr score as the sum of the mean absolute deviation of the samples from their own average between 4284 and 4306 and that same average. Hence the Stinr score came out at 24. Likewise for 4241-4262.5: 29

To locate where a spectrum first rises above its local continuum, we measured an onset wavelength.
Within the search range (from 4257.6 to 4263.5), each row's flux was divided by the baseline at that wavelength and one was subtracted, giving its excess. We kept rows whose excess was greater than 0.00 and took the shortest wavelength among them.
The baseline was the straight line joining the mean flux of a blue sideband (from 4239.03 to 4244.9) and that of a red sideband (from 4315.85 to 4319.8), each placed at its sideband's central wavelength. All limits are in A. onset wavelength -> 4259.09 A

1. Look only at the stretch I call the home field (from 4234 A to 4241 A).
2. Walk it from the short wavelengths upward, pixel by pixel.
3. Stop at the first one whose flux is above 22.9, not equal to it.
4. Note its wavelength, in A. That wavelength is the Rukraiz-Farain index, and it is 4234.64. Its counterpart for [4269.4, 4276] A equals 4269.89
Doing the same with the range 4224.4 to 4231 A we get 4224.90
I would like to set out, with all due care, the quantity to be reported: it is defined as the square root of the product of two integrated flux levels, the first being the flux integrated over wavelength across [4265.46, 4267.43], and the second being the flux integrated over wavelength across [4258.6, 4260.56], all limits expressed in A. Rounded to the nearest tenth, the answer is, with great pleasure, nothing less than 51.8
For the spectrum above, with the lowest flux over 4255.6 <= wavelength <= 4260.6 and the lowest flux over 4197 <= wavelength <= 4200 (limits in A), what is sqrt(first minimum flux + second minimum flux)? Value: 6.0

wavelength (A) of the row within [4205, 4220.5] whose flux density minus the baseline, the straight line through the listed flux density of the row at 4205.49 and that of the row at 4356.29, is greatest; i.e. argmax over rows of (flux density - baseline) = 4205.49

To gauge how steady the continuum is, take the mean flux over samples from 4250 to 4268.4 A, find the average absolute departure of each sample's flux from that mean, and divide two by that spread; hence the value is 0.6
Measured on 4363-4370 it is 1.5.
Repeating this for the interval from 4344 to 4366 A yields 0.6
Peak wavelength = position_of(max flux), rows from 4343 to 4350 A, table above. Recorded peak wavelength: 4345.27 A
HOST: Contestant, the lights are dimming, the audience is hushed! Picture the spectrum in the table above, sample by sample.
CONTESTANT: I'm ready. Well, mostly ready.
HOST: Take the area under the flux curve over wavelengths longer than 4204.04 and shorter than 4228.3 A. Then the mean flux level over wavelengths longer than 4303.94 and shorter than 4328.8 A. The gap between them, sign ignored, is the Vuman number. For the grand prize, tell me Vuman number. 589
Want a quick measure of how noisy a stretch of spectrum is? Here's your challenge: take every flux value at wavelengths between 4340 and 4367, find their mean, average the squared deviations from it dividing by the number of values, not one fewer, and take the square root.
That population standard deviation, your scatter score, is 4.0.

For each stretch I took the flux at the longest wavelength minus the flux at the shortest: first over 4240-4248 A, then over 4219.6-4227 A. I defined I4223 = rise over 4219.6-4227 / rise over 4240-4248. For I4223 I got -16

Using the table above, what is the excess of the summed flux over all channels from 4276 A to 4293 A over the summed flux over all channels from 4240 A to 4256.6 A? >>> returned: -39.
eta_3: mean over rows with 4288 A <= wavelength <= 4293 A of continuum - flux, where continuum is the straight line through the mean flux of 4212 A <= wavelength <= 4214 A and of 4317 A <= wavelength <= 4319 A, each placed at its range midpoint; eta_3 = -0.5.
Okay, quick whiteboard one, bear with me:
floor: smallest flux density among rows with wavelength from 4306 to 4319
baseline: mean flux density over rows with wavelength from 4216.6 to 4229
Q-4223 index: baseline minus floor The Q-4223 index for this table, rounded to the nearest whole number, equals 10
